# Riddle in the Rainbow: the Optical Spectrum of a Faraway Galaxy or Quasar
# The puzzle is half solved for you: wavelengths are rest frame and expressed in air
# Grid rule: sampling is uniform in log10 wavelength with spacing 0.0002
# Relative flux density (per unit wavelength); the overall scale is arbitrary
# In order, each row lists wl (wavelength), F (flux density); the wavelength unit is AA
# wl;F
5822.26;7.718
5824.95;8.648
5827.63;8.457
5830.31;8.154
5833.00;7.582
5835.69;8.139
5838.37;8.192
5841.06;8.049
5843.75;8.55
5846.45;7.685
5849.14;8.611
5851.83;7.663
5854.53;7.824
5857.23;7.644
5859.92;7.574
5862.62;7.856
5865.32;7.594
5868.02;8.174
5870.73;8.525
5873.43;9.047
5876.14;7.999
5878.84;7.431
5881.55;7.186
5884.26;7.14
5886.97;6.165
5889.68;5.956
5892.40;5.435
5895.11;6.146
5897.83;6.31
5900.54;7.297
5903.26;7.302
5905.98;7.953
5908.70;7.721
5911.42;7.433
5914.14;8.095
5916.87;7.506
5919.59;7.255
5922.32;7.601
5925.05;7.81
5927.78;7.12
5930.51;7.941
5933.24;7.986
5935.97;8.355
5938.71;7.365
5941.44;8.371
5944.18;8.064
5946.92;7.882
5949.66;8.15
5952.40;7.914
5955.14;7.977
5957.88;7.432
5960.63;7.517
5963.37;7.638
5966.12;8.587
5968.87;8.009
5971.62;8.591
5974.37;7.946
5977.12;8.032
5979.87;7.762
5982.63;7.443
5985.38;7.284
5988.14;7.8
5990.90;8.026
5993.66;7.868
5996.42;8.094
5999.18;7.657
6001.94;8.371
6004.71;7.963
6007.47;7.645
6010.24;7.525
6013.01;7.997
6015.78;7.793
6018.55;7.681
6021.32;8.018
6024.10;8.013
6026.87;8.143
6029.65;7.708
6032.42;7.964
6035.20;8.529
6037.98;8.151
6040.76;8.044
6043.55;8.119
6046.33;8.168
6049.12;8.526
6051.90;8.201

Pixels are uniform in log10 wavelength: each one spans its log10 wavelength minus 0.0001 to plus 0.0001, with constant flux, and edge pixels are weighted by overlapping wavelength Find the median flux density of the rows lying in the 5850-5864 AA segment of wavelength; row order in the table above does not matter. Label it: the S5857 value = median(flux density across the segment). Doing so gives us 7.66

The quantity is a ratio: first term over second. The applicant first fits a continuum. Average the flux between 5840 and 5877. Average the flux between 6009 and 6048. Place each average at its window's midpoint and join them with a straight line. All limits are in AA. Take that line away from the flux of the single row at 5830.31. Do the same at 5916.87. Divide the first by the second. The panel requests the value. 0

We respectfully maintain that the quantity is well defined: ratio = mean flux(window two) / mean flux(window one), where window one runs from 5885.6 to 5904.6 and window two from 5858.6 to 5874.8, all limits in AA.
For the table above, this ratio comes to 1.28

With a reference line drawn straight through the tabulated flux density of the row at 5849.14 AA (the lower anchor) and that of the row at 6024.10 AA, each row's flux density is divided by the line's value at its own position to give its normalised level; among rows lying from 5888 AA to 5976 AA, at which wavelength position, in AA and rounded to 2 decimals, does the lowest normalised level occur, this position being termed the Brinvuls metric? 5892.40 AA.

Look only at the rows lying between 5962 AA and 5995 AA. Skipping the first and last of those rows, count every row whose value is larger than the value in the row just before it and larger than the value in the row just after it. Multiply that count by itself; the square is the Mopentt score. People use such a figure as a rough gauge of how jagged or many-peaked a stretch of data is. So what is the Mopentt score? 16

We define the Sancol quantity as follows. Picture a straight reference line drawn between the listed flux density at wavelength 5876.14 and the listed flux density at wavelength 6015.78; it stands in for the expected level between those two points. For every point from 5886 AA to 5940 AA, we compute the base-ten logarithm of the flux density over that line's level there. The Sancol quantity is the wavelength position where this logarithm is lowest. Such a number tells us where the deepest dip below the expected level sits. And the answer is 5892.40 AA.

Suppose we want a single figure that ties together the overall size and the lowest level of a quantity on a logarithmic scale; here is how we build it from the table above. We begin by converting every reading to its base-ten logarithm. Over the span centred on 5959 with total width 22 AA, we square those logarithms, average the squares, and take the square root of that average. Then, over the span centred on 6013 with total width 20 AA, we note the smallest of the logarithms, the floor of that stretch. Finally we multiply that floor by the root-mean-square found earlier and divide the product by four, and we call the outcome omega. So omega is 0.197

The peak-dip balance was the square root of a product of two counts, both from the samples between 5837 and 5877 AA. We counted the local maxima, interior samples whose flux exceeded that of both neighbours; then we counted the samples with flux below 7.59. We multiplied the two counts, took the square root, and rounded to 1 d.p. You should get 2.2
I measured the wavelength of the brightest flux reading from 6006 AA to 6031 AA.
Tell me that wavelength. 6026.87 AA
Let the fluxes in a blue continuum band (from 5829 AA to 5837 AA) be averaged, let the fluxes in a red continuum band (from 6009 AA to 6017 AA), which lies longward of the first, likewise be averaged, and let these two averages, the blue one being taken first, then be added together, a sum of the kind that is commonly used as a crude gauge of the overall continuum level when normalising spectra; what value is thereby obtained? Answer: 15.7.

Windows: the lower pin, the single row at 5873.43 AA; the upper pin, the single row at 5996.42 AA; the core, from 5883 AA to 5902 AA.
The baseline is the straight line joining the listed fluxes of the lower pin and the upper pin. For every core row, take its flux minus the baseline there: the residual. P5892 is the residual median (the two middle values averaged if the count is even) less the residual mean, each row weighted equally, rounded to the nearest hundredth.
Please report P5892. -0.18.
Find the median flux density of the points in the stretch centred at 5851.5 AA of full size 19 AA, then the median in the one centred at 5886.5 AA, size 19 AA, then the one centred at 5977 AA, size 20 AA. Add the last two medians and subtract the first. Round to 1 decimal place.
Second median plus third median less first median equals 6.4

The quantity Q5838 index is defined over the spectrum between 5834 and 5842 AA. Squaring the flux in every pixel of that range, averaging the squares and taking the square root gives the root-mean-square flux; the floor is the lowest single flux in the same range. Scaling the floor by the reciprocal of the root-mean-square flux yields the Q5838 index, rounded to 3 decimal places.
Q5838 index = 0.990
